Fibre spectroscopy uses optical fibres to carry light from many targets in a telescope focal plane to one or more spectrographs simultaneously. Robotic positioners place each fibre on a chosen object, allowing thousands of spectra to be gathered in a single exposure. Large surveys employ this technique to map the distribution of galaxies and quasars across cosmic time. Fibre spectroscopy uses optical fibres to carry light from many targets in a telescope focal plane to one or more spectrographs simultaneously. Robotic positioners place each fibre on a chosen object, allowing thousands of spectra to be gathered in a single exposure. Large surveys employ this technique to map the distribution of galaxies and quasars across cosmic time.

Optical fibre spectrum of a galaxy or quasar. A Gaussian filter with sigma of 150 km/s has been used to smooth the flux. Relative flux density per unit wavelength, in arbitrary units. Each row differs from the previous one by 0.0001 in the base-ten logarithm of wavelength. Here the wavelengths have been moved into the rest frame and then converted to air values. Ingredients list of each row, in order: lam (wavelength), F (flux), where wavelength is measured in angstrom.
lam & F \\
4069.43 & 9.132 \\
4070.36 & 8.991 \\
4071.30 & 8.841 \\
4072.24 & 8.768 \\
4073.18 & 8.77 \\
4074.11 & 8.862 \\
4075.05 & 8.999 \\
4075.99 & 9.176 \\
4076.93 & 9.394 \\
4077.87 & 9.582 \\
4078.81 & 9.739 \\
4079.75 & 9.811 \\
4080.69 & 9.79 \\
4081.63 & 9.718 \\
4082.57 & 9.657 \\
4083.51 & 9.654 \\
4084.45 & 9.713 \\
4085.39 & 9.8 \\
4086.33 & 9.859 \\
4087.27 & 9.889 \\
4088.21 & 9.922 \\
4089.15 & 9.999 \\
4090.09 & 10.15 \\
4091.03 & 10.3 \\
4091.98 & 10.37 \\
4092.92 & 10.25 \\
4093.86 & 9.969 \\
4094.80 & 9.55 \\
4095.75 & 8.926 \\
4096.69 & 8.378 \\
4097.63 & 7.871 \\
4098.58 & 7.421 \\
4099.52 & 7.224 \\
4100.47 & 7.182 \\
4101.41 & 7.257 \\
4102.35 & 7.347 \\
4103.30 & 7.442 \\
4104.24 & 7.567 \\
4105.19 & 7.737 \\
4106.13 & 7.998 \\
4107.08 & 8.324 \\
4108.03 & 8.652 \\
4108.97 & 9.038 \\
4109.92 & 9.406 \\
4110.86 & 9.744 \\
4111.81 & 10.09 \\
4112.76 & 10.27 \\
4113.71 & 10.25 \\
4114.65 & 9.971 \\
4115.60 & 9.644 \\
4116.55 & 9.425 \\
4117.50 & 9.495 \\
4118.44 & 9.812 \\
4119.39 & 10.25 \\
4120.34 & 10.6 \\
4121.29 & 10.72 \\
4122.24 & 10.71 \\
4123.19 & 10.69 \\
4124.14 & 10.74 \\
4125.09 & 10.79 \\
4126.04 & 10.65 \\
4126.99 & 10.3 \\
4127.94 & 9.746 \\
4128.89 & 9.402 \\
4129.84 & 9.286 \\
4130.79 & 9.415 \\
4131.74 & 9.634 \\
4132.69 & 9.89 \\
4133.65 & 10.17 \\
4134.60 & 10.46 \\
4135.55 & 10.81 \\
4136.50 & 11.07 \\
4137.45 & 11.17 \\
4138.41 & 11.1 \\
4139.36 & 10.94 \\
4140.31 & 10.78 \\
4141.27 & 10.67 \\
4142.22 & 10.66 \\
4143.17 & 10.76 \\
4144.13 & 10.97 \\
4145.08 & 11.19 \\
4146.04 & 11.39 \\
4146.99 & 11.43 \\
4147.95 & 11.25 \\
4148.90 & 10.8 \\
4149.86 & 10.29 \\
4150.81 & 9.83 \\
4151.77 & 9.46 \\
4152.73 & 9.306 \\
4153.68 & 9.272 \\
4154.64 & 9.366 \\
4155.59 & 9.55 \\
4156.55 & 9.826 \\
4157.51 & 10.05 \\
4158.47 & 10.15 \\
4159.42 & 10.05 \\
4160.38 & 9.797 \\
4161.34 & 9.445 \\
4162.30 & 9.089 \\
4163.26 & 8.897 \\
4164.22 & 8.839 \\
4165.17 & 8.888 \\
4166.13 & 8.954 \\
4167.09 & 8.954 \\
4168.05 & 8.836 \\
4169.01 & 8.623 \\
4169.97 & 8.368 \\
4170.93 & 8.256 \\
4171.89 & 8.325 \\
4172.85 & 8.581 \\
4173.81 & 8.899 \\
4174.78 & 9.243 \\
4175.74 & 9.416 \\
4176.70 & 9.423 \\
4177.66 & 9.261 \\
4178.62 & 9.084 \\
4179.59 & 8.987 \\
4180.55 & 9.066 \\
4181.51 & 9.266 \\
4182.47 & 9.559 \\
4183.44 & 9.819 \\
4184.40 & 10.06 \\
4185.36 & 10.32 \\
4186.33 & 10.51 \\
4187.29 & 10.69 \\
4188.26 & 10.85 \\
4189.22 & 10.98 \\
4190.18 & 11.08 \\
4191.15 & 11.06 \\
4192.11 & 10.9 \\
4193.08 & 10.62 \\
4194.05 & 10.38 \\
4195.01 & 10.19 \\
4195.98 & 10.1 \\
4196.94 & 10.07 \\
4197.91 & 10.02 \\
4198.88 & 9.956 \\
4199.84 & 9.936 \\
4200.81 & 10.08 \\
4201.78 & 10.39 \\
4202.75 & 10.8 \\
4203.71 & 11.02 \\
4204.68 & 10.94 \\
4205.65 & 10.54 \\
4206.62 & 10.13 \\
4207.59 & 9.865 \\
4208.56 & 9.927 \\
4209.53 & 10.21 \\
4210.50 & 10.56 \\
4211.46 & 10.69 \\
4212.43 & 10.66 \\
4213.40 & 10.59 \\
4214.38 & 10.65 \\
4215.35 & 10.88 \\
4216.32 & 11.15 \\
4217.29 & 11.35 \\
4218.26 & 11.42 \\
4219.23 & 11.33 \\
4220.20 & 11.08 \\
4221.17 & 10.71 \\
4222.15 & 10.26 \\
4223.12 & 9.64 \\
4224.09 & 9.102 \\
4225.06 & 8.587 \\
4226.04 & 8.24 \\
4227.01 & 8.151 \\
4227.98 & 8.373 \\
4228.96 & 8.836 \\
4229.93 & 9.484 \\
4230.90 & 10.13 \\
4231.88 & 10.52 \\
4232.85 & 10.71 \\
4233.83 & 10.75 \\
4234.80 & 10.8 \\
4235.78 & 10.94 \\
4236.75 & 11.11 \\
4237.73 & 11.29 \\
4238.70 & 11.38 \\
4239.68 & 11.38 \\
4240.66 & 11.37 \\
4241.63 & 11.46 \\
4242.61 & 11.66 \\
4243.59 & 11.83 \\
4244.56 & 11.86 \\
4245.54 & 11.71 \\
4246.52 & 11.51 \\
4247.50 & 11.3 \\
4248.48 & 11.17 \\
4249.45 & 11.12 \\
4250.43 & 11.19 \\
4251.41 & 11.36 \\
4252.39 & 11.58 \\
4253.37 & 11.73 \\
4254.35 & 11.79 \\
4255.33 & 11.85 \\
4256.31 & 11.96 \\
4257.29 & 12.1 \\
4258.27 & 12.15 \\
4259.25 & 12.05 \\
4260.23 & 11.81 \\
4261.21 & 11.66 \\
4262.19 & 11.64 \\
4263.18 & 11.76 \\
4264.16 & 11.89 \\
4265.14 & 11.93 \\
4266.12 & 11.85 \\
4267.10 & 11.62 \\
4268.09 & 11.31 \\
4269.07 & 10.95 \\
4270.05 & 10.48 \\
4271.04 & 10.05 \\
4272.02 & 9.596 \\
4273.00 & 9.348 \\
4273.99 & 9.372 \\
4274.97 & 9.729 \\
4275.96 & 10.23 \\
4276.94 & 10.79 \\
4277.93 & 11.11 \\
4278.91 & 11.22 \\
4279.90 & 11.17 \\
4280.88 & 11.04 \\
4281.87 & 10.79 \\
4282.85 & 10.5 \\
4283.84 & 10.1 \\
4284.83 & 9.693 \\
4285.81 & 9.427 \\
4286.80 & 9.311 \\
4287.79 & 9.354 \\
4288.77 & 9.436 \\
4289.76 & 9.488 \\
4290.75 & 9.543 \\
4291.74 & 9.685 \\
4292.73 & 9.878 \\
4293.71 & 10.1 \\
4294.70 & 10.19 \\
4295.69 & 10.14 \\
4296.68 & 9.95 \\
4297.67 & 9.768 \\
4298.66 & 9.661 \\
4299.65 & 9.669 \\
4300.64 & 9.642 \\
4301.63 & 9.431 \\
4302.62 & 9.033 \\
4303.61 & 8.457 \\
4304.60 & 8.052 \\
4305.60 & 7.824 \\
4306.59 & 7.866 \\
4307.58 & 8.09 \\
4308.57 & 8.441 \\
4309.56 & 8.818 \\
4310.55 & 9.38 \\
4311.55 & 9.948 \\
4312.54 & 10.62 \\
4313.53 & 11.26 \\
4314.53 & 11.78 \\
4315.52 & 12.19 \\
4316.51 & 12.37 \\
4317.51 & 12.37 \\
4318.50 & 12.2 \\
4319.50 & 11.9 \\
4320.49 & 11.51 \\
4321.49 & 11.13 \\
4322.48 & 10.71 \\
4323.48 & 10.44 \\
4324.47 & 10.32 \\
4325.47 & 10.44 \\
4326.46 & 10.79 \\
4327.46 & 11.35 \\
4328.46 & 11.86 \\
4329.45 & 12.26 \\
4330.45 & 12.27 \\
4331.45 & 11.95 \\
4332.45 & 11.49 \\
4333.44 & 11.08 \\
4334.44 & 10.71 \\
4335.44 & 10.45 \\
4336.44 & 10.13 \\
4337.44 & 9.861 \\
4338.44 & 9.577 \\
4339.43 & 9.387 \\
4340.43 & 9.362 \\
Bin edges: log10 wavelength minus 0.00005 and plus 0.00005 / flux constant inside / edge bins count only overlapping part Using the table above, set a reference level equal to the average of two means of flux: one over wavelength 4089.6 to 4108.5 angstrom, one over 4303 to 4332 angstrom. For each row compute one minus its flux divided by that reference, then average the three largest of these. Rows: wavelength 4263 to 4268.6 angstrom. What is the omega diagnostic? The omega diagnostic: -0.21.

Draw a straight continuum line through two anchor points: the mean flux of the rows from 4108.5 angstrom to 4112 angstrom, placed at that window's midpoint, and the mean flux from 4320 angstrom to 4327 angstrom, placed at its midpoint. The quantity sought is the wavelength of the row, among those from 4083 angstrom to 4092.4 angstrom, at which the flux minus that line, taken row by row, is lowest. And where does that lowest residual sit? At 4083.51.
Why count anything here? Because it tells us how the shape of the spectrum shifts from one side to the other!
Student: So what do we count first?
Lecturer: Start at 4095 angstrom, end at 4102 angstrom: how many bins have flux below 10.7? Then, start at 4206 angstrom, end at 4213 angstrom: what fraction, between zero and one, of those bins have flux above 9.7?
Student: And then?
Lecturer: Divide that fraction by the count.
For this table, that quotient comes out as 0.143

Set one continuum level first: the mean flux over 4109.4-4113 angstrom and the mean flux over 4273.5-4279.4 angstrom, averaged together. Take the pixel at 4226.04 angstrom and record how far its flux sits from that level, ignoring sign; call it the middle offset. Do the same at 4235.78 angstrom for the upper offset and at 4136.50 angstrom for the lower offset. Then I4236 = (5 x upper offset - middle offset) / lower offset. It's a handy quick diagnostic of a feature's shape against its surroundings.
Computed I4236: 2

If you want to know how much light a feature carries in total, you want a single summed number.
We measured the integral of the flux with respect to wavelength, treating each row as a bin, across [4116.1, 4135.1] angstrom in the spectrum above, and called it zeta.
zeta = 192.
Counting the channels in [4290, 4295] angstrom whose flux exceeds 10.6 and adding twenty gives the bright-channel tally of 20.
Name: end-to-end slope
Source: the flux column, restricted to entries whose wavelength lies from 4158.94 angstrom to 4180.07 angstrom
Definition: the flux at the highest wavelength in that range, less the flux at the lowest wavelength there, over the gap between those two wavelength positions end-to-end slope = -0.05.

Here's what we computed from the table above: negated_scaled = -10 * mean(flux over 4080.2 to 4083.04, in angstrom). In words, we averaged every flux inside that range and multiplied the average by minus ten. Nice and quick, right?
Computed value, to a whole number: -97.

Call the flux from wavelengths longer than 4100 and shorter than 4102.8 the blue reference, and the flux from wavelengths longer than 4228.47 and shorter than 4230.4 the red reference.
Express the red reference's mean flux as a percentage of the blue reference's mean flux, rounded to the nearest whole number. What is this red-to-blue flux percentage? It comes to 126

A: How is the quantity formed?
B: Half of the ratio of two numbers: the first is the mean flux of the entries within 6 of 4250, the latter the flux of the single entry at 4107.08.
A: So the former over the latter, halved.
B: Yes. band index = 0.69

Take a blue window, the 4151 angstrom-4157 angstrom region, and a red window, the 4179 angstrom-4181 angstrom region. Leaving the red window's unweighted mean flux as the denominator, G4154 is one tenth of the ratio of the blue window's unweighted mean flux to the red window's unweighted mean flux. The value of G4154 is 0.105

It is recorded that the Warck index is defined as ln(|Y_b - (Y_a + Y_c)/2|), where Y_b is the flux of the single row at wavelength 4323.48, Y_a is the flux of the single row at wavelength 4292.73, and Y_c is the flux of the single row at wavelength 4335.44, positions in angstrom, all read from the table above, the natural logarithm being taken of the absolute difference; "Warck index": -1.3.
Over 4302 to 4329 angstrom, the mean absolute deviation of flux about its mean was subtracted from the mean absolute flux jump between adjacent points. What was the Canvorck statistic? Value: -0.9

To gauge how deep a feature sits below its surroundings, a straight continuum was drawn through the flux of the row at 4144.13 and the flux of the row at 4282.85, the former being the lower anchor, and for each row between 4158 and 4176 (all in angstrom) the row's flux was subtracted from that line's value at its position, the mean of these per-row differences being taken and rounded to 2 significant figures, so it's 1.9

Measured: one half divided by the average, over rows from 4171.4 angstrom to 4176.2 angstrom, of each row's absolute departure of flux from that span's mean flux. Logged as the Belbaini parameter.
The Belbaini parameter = 1.4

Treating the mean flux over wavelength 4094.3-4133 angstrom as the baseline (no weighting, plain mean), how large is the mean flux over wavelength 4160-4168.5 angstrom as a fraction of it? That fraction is 0.98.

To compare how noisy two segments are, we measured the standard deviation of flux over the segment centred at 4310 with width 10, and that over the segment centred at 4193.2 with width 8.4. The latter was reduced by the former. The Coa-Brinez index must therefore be -1.0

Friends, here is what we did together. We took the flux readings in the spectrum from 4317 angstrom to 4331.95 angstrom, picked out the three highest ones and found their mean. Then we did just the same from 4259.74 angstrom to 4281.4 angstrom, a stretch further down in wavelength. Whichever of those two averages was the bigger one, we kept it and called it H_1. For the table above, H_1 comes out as 12.3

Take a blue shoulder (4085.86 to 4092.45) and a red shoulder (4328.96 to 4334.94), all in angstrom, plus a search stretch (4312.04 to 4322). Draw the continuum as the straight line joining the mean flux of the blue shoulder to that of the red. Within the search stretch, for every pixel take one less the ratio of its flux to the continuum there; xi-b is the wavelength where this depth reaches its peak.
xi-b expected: 4312.54 angstrom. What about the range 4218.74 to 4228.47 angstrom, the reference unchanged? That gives 4227.01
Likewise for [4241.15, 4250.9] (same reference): 4249.45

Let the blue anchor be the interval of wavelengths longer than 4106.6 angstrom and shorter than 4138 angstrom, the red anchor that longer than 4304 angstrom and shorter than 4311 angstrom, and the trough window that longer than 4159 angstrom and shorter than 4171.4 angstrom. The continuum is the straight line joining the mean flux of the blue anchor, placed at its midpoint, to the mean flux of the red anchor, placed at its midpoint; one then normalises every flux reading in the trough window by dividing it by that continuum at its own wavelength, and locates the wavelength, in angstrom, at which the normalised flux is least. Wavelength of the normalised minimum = 4170.93 angstrom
